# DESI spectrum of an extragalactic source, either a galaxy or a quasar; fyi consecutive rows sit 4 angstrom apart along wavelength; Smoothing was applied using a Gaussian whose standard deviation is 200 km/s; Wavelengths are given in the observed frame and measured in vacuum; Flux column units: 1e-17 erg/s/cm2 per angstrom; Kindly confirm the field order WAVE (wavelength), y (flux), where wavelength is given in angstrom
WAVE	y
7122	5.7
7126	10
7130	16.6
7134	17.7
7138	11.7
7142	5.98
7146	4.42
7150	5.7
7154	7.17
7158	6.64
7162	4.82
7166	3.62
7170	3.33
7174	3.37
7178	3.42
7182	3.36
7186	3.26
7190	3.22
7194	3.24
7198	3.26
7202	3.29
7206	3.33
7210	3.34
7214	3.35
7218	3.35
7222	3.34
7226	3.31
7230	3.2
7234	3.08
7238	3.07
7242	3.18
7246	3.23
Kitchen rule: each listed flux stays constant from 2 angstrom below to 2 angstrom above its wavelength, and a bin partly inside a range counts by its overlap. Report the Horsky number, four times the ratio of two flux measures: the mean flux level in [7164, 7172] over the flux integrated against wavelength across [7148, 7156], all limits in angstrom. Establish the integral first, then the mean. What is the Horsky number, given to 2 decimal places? 0.27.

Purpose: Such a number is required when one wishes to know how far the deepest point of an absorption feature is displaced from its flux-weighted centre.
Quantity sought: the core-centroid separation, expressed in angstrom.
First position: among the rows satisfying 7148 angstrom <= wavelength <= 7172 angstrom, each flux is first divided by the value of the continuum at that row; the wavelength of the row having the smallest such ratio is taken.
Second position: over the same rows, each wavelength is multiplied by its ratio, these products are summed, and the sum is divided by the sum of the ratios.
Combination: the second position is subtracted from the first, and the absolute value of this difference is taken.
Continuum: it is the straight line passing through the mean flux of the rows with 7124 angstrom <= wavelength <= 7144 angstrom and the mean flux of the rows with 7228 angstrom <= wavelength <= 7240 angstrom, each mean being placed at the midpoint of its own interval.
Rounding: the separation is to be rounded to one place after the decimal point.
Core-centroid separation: 11.2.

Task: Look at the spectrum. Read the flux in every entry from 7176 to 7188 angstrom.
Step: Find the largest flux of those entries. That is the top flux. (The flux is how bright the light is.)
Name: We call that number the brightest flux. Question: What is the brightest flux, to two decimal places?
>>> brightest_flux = 3.42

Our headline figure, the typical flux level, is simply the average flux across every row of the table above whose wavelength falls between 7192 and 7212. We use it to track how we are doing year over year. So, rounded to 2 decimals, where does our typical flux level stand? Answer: 3.29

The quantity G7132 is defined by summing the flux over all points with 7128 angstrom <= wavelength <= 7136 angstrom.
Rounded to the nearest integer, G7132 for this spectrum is 34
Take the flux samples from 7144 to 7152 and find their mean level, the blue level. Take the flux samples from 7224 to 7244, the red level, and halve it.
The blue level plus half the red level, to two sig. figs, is 6.6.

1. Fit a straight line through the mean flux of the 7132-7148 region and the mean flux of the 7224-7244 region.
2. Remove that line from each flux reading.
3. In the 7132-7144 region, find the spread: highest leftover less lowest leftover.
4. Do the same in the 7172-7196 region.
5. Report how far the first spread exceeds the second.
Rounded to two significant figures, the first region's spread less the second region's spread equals 9.8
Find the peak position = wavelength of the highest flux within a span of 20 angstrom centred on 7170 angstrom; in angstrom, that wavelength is 7162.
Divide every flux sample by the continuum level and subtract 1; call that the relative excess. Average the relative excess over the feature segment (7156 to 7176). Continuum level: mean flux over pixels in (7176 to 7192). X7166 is 0.31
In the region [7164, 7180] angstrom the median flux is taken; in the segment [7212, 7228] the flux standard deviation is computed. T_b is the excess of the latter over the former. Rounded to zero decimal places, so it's -3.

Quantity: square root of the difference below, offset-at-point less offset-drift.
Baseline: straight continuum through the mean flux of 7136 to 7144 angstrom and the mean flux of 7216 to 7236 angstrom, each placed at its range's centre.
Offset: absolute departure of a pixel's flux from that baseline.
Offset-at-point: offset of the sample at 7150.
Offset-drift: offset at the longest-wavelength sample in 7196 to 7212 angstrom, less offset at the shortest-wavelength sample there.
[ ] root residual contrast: 1.83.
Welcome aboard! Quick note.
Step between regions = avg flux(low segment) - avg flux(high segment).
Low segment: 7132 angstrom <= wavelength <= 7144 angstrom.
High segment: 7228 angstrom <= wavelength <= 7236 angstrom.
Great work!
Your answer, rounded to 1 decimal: 8.7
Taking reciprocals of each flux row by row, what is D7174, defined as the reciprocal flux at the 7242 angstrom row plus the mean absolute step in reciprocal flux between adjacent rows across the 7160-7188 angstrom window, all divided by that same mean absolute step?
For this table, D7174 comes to 17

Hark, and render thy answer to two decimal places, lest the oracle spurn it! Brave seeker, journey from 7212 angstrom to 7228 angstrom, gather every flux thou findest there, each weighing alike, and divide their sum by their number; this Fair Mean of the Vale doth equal 3.34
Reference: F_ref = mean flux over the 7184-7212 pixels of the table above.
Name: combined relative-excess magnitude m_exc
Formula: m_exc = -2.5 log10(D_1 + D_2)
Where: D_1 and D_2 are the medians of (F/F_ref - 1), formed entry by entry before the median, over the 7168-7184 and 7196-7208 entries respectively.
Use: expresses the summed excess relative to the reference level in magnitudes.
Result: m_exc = 3.78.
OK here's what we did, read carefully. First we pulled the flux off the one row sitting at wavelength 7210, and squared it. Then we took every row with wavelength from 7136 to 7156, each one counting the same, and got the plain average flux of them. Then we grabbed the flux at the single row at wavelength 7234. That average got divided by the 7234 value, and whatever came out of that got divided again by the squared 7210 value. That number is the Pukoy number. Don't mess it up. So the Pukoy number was 0.20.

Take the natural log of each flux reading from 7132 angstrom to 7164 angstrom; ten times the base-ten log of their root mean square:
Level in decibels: 3.06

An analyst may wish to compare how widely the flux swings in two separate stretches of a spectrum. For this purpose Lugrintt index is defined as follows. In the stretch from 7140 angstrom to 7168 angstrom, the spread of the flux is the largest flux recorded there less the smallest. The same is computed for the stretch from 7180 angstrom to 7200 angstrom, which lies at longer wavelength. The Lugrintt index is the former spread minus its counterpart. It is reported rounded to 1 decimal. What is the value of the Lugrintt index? 3.4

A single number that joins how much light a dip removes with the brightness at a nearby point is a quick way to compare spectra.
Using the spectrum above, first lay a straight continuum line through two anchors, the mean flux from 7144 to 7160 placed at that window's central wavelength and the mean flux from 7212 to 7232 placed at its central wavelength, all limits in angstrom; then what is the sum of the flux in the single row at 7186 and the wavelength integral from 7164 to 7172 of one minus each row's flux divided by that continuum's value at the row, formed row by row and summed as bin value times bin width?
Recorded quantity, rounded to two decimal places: 6.09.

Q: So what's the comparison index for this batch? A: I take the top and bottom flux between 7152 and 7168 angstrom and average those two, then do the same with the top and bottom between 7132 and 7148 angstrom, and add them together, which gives 16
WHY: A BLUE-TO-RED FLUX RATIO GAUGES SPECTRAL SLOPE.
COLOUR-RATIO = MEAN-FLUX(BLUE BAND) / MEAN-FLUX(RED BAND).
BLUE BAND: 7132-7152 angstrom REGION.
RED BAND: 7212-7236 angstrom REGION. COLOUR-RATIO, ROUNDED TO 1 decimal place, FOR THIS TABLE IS 2.8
